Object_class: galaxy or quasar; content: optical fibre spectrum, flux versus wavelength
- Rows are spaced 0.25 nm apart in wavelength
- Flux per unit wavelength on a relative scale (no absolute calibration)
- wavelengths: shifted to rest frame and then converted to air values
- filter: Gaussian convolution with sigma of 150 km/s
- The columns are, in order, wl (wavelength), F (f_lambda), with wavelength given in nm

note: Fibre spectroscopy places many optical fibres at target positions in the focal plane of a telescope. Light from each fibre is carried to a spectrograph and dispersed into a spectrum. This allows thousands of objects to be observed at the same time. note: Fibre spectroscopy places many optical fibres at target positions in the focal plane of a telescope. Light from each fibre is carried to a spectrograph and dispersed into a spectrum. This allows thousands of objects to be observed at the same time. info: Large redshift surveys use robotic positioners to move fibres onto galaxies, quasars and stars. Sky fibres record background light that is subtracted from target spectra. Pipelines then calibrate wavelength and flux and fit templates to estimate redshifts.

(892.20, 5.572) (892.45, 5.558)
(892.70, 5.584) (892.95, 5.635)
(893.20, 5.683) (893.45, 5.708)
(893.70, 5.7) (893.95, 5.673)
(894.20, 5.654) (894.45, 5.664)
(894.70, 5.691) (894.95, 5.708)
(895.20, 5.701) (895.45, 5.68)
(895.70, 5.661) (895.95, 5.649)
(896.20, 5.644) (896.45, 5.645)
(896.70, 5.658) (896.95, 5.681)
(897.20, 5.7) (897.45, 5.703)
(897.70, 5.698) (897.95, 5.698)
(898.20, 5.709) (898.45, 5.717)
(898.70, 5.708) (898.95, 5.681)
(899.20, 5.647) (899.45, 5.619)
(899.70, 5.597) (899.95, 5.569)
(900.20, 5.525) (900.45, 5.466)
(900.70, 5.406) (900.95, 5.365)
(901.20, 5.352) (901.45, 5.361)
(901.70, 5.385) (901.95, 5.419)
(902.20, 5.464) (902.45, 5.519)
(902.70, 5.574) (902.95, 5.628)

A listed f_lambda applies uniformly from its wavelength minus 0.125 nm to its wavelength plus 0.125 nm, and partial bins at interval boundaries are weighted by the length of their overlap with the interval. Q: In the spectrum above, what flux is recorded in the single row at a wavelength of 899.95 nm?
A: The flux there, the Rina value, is 5.569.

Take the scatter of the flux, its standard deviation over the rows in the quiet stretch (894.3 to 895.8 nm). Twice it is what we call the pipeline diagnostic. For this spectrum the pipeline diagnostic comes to 0.04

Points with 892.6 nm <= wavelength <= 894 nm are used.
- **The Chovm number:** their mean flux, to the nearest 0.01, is 5.66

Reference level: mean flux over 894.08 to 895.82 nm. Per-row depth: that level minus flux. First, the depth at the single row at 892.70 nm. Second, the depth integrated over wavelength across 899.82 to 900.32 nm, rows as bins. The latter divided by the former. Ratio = 0.69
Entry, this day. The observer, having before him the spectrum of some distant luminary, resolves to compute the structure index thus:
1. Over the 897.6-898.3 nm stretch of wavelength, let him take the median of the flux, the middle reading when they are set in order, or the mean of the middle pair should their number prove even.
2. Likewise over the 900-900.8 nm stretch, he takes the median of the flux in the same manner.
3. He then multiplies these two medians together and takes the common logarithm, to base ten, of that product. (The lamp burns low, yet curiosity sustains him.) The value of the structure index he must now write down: 1.49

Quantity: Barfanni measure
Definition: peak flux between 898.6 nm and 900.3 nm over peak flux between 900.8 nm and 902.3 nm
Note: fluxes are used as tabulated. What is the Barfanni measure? 1.045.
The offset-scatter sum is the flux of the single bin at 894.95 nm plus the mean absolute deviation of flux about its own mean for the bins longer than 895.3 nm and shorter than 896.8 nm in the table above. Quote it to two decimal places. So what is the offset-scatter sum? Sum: 5.72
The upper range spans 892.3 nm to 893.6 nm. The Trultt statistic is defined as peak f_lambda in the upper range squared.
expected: 32.6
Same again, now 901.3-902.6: 30.5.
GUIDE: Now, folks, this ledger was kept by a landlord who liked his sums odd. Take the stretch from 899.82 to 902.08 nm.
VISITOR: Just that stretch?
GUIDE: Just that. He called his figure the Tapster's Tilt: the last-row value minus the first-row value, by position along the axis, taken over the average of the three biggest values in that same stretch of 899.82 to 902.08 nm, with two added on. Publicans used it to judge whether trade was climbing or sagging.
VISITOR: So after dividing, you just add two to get 1.97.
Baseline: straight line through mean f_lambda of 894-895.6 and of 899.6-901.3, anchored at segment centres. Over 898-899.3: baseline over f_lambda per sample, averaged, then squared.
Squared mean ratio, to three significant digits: 0.946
